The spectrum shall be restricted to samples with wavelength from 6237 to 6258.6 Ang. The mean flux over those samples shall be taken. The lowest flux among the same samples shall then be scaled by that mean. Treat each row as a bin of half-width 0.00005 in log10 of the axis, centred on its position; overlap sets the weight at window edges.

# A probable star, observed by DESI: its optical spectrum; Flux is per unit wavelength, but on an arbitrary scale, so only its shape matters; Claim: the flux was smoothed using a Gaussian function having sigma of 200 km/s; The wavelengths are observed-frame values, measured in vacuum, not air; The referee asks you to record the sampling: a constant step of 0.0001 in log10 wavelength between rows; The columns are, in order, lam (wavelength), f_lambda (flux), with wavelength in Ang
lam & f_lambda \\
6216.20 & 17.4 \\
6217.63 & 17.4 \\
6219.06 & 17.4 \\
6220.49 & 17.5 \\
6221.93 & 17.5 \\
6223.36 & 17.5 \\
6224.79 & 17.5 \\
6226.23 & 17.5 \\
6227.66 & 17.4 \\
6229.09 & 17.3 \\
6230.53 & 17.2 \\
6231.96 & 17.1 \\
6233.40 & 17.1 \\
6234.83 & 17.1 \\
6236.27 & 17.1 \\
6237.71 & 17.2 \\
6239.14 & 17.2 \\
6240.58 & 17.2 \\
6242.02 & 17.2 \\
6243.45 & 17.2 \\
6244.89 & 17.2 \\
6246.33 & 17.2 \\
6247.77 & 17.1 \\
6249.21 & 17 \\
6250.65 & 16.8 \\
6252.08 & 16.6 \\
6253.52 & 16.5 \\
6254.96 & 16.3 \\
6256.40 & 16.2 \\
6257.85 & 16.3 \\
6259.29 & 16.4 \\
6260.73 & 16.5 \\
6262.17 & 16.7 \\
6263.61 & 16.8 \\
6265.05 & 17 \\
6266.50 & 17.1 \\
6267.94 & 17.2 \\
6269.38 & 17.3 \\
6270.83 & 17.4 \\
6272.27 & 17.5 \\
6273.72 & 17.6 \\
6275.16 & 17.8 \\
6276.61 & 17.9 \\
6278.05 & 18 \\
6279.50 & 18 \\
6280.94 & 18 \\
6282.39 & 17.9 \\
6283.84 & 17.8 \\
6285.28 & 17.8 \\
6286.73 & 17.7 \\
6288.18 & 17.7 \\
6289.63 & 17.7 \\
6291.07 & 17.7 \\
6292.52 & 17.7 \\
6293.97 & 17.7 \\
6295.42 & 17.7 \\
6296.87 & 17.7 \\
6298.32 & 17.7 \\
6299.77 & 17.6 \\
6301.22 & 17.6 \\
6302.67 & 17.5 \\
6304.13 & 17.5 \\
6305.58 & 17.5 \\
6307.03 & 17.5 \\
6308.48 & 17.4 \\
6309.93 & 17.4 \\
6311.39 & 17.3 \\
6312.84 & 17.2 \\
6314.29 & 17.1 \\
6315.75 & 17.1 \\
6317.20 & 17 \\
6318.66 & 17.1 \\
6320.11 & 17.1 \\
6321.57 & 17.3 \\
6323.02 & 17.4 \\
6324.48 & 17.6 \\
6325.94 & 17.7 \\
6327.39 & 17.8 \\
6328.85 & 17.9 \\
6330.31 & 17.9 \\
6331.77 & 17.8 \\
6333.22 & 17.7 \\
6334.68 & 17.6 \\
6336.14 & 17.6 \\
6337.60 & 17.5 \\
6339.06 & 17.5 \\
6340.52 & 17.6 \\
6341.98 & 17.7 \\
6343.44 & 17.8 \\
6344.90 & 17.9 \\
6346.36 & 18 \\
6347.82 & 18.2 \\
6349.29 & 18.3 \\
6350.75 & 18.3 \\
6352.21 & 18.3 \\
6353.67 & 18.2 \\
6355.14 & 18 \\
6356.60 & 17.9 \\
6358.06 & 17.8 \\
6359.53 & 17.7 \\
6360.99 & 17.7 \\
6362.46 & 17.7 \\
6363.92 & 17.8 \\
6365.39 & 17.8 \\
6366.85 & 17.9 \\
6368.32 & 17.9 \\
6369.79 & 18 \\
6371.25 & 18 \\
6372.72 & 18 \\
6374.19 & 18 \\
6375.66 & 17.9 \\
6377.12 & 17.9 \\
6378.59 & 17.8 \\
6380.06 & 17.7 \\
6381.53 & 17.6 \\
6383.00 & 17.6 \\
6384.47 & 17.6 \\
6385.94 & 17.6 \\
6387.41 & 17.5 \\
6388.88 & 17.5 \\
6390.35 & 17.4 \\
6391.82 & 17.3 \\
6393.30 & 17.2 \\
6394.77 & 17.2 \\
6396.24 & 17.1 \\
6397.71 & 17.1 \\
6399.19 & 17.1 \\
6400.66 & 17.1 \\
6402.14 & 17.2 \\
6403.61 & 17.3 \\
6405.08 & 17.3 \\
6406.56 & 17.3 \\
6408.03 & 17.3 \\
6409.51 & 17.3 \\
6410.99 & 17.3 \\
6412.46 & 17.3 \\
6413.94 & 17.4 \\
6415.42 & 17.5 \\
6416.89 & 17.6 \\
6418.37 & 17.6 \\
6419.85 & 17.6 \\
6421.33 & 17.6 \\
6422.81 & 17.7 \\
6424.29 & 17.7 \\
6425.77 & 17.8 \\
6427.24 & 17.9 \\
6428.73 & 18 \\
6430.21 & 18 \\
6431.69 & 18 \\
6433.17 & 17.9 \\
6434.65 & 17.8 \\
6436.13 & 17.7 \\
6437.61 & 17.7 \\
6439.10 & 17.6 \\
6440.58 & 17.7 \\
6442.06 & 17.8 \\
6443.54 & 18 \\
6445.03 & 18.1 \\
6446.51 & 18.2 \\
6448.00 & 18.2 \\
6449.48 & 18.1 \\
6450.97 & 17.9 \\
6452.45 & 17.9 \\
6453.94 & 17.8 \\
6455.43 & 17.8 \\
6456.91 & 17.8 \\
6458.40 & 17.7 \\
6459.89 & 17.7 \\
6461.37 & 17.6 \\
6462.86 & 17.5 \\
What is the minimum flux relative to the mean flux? 0.960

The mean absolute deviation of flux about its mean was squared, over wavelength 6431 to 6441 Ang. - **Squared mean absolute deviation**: 0.012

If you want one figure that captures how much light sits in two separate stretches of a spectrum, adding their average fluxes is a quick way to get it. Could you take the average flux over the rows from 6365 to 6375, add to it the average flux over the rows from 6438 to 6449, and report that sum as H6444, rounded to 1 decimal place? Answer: 35.9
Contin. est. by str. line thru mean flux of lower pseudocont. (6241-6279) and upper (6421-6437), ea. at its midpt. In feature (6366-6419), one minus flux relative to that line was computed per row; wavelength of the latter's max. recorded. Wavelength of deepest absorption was 6400.66 Ang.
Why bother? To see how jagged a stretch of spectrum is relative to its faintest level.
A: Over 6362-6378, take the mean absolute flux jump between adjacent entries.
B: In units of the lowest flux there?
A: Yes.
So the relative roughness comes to 0.0023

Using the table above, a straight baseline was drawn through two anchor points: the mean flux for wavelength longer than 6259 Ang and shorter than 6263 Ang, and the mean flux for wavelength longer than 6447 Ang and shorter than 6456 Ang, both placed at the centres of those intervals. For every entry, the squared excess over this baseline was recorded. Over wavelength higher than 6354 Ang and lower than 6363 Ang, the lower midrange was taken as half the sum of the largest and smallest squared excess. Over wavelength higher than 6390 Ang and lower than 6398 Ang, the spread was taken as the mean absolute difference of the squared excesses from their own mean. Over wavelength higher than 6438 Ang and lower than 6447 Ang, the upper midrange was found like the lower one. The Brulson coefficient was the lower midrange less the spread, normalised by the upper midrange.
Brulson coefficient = 7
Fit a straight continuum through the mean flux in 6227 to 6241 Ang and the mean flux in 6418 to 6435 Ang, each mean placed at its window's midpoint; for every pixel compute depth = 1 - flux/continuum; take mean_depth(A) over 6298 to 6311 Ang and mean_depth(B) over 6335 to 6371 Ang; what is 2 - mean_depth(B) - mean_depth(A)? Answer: 2.02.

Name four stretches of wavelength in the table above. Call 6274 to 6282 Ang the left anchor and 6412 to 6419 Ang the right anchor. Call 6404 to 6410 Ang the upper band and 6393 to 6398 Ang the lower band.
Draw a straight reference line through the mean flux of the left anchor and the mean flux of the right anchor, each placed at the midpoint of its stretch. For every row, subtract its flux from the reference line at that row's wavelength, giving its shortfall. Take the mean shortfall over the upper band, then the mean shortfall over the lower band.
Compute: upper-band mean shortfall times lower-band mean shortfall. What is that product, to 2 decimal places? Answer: 0.08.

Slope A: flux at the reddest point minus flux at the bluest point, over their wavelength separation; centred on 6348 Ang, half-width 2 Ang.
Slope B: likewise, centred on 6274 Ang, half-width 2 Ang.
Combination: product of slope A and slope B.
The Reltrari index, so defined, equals 0.011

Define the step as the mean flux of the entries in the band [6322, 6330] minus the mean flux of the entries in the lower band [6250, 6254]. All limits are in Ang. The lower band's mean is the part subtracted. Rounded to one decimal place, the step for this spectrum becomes 1.0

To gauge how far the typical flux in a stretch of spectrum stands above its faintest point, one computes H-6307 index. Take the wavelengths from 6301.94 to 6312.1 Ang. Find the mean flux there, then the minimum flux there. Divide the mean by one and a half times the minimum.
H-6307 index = 0.672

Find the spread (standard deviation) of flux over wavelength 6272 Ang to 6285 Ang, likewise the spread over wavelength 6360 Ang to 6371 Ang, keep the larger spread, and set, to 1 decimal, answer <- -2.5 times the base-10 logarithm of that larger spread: 1.9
